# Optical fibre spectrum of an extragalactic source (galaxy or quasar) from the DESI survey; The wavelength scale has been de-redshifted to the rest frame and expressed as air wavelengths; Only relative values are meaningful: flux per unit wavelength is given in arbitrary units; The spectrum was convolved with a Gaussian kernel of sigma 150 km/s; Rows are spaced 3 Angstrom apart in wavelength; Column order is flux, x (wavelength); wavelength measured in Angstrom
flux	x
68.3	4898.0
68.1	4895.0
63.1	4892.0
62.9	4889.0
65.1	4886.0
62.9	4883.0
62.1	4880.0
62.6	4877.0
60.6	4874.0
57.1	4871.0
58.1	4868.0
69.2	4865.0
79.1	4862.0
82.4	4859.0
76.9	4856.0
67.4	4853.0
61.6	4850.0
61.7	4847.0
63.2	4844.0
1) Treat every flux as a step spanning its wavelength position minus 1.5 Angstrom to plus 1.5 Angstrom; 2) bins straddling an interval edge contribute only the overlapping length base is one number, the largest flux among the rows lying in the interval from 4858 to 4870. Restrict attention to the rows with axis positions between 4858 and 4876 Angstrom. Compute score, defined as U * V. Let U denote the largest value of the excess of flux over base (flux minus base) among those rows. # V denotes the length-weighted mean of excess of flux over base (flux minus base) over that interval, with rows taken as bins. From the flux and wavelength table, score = 0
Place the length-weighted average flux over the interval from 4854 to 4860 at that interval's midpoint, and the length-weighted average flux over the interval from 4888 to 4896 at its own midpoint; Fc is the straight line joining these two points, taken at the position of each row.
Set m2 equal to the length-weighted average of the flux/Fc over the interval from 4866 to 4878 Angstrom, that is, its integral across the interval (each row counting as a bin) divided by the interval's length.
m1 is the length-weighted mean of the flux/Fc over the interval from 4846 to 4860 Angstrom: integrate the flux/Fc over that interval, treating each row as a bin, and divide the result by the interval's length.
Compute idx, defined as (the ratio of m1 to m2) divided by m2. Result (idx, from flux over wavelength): 1.28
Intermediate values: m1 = 0.88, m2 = 0.83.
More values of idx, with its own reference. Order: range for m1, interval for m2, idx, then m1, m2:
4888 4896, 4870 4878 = 1.42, 1.00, 0.84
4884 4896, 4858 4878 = 1.22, 0.99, 0.90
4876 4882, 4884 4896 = 0.92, 0.89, 0.99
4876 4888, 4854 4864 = 0.90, 0.92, 1.01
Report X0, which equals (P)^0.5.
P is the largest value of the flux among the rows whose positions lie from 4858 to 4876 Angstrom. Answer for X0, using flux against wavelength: 9.1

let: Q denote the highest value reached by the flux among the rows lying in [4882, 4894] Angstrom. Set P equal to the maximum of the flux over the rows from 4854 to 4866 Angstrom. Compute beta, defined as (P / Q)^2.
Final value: 1.60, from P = 82.4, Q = 65.1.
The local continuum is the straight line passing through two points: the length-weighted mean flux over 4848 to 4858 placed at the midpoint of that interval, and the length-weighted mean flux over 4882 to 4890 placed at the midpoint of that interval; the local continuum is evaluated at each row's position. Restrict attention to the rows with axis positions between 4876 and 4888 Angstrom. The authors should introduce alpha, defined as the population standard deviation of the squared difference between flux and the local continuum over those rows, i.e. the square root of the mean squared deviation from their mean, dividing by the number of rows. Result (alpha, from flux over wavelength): 2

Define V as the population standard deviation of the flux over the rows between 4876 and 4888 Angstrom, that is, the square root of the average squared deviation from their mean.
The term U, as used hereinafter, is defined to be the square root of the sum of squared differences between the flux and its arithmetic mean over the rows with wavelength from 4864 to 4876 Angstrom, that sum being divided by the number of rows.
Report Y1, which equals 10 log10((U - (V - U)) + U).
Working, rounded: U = 5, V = 1.1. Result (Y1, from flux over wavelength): 11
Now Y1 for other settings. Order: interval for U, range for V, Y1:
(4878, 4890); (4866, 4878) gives 1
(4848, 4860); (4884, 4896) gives 13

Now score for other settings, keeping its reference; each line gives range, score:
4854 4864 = 0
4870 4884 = 415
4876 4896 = 267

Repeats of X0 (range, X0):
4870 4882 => 7.9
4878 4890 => 8.1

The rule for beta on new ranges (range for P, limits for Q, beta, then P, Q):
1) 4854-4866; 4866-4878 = 1.73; 82.4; 62.6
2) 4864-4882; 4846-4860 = 0.71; 69.2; 82.4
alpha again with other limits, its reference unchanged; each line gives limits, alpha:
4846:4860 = 67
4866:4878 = 31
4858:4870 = 75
